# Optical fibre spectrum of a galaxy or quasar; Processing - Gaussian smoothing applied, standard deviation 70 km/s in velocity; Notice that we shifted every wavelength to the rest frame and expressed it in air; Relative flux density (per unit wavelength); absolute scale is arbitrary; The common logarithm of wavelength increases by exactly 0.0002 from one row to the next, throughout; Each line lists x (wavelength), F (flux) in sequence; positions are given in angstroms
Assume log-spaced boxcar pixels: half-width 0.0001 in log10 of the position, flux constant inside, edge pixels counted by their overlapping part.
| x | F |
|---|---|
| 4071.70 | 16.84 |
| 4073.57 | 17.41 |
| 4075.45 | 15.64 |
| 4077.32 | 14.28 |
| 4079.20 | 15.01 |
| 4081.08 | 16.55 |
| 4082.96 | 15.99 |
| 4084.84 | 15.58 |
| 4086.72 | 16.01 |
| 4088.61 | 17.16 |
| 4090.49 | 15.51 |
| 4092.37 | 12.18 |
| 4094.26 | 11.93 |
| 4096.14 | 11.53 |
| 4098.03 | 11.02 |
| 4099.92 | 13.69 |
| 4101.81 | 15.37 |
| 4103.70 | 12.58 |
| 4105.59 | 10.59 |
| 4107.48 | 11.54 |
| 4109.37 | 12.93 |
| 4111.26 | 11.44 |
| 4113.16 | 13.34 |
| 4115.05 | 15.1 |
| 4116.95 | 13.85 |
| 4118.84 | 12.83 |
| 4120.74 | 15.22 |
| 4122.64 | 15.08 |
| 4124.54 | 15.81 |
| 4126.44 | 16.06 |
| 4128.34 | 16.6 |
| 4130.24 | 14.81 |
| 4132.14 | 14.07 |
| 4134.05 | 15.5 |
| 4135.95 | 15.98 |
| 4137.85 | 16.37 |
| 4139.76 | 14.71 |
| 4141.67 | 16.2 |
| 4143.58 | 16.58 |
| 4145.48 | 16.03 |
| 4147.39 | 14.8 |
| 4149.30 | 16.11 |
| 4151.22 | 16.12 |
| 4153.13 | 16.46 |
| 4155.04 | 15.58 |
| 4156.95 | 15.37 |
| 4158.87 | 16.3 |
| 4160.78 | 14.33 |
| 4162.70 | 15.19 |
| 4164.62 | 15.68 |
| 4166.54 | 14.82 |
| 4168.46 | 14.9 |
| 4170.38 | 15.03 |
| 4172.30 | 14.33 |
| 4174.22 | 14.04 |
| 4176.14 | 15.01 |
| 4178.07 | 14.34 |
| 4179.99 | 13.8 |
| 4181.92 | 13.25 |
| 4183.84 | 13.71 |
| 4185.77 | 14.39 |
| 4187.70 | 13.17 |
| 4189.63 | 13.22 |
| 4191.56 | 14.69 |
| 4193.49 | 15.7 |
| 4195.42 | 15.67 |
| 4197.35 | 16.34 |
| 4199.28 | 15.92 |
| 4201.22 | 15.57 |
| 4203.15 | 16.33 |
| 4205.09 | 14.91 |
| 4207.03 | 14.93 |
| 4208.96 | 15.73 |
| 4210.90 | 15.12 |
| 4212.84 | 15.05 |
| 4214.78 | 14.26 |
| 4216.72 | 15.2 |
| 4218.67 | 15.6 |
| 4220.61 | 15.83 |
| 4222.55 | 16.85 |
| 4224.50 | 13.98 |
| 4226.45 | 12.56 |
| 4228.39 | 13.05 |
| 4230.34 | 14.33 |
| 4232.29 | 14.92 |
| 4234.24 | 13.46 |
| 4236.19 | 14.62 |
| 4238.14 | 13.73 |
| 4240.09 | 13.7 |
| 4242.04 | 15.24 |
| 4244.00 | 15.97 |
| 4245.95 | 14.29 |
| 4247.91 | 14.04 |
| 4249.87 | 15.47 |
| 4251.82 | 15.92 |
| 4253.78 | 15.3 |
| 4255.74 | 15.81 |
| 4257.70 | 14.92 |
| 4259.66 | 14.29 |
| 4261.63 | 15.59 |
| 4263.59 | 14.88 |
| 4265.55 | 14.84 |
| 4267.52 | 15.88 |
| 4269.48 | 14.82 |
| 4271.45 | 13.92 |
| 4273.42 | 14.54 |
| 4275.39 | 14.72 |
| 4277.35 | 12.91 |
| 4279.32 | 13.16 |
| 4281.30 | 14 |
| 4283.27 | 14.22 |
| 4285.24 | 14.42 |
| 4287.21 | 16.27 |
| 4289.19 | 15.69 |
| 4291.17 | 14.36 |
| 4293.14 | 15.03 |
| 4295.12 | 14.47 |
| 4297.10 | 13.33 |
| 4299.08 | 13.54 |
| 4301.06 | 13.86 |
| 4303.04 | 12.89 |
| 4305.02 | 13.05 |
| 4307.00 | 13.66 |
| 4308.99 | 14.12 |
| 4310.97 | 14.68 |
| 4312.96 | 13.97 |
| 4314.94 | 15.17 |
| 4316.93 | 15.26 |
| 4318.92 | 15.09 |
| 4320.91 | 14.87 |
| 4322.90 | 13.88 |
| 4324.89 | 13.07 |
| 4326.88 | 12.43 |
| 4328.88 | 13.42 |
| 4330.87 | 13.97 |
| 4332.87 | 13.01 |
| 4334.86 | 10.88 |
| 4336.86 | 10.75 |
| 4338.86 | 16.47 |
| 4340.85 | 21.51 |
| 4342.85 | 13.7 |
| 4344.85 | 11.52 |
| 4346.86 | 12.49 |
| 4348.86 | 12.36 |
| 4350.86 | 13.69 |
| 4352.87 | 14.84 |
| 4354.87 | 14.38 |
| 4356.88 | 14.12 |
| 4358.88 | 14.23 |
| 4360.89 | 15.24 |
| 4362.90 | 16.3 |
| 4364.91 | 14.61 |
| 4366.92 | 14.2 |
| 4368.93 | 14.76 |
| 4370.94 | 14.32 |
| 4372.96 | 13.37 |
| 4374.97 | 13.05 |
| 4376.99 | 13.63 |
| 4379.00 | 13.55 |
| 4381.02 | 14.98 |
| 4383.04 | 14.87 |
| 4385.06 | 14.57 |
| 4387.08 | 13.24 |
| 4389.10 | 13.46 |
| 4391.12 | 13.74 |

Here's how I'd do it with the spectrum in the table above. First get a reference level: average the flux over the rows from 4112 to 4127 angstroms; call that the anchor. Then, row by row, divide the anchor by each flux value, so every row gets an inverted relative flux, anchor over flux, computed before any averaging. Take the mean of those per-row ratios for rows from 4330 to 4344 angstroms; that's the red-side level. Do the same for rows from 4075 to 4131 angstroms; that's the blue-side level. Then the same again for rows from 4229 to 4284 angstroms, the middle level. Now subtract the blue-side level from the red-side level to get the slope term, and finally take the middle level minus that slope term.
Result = 0.98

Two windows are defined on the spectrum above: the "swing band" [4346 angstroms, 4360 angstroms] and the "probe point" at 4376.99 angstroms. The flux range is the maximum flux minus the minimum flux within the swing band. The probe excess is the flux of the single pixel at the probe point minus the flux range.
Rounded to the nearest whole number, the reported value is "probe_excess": 11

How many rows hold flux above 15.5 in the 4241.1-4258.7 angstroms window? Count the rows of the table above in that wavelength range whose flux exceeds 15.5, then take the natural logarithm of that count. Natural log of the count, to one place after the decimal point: 1.1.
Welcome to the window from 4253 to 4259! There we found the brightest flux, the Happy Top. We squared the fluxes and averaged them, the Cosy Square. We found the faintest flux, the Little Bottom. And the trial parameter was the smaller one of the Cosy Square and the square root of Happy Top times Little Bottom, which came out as 15.4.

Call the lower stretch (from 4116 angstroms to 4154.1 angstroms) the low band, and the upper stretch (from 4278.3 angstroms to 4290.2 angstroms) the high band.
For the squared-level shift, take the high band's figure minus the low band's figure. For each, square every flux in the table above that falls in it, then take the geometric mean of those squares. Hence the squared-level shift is -25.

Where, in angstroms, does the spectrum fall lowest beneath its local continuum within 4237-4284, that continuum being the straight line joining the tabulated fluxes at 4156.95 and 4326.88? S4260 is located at 4277.35 angstroms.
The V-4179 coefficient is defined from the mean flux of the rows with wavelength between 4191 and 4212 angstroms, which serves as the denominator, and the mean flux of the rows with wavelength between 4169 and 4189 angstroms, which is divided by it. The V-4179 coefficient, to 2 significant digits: 0.91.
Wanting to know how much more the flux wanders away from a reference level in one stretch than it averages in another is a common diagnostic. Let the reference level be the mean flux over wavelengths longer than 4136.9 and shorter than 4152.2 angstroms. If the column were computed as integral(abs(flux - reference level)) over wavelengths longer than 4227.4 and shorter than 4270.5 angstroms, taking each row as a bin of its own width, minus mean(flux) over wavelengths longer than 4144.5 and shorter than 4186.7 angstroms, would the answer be 33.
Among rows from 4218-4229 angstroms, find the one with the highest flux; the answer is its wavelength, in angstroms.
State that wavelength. 4222.55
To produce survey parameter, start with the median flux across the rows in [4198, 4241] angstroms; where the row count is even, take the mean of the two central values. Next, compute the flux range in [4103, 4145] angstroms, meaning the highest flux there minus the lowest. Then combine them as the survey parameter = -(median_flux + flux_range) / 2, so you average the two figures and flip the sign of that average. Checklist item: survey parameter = -10.5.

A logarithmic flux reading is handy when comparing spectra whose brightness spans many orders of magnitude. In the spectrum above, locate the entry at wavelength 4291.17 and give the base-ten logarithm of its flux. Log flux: 1.16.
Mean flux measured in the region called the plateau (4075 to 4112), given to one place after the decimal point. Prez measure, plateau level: 13.8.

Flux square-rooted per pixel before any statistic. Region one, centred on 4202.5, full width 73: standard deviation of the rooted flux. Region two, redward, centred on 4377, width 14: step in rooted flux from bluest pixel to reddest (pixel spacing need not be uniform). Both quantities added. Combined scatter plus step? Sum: 0.20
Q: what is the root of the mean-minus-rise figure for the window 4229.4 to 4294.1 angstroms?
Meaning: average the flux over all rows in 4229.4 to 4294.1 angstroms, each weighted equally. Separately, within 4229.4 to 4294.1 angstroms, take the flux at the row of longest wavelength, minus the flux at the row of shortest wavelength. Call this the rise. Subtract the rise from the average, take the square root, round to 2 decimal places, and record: 3.74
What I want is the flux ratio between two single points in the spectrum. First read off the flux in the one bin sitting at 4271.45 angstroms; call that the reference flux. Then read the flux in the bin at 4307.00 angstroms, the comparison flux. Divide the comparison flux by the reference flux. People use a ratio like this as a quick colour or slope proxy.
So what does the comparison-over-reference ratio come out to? 0.98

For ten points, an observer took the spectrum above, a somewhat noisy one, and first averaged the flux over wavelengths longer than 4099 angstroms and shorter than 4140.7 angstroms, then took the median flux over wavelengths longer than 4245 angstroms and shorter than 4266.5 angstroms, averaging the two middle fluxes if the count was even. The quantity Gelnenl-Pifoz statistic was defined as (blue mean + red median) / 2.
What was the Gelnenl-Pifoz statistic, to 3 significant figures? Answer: 14.6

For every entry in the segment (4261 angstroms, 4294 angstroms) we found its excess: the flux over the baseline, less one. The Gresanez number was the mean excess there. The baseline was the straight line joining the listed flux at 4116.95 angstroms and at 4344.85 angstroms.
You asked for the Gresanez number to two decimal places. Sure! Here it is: 0.20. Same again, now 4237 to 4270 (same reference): 0.20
